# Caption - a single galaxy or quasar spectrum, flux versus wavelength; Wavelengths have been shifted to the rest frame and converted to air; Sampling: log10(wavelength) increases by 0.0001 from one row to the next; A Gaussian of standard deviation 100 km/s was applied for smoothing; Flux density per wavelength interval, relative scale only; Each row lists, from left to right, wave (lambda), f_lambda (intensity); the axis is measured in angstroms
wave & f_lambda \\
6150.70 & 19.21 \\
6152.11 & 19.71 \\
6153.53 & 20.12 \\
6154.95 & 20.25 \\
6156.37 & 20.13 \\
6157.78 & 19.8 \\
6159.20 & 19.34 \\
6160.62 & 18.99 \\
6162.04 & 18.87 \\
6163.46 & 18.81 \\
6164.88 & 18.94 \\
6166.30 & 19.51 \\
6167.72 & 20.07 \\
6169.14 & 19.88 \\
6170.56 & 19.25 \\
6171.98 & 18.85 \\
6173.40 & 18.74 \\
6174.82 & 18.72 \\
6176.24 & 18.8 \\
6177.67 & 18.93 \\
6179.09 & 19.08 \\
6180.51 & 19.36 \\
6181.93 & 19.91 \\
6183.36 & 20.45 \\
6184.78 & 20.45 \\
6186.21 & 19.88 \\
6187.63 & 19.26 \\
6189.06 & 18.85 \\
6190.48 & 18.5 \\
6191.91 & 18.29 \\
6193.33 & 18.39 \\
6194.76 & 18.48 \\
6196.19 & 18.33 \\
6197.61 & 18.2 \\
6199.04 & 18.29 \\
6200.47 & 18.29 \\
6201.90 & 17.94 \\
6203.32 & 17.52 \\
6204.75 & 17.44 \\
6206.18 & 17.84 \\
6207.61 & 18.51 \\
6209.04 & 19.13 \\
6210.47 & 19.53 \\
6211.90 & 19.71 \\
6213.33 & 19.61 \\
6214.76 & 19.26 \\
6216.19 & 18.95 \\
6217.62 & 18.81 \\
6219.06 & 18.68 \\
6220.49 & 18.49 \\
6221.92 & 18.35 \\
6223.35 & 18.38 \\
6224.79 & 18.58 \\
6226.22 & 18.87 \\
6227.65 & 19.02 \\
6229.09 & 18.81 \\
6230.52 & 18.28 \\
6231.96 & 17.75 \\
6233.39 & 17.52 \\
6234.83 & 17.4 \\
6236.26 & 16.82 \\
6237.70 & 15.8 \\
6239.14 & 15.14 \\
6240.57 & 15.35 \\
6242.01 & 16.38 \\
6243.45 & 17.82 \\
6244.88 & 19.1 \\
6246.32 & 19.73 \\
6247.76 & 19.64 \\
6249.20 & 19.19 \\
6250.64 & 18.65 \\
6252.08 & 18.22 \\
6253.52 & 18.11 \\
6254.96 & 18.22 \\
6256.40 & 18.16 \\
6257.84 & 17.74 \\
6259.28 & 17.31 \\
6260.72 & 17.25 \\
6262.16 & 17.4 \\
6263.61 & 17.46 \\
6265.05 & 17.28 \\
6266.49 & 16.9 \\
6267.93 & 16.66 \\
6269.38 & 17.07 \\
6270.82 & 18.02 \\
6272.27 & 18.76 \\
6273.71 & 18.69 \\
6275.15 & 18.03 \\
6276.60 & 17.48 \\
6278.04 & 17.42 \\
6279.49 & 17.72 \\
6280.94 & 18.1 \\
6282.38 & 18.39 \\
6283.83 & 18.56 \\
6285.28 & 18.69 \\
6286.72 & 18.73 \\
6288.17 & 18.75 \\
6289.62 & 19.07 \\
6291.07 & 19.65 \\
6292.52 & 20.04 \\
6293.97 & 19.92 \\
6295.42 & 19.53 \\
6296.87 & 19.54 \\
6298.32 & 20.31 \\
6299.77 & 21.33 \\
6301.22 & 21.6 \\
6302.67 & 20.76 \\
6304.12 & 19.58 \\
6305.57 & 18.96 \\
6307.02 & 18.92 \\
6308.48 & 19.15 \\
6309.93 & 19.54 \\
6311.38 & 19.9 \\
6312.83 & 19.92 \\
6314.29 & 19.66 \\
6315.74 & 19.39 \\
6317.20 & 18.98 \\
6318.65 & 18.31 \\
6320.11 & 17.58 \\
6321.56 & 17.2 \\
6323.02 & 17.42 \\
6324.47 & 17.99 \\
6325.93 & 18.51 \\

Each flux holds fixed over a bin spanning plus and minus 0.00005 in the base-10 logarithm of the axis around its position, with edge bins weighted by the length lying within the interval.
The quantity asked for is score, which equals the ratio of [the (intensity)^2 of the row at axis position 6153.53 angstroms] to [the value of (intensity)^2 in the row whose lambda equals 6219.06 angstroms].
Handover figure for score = 1.16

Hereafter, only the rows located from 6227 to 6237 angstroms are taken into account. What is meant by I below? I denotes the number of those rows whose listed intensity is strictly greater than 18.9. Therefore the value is 1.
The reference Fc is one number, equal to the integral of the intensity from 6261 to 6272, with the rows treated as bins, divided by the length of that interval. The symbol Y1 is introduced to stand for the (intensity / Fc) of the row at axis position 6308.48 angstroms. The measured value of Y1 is 1.11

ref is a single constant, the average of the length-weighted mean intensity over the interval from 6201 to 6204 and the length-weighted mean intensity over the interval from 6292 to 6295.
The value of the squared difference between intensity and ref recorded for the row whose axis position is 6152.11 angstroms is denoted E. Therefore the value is 0.72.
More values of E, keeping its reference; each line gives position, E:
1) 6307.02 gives 0.00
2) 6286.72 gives 0.02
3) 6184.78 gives 2.52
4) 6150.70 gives 0.12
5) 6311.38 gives 1.08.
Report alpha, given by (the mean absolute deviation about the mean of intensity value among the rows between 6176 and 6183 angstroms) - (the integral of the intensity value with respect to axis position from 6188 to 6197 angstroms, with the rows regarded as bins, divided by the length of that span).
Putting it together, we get -18.2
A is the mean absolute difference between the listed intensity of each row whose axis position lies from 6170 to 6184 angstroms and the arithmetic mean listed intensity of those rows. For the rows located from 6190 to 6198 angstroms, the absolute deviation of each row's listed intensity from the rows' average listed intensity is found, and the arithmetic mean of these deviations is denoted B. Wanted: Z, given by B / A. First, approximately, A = 0.43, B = 0.1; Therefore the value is 0.2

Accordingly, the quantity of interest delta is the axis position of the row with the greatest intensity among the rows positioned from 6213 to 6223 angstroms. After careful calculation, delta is 6213.33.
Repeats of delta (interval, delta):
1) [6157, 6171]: 6167.72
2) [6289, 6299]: 6298.32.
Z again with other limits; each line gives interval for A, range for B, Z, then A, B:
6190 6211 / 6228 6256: 3.0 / 0.36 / 1.1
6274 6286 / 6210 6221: 1.0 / 0.39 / 0.4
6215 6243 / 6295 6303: 0.7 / 1.04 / 0.7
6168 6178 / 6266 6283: 1.8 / 0.31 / 0.6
